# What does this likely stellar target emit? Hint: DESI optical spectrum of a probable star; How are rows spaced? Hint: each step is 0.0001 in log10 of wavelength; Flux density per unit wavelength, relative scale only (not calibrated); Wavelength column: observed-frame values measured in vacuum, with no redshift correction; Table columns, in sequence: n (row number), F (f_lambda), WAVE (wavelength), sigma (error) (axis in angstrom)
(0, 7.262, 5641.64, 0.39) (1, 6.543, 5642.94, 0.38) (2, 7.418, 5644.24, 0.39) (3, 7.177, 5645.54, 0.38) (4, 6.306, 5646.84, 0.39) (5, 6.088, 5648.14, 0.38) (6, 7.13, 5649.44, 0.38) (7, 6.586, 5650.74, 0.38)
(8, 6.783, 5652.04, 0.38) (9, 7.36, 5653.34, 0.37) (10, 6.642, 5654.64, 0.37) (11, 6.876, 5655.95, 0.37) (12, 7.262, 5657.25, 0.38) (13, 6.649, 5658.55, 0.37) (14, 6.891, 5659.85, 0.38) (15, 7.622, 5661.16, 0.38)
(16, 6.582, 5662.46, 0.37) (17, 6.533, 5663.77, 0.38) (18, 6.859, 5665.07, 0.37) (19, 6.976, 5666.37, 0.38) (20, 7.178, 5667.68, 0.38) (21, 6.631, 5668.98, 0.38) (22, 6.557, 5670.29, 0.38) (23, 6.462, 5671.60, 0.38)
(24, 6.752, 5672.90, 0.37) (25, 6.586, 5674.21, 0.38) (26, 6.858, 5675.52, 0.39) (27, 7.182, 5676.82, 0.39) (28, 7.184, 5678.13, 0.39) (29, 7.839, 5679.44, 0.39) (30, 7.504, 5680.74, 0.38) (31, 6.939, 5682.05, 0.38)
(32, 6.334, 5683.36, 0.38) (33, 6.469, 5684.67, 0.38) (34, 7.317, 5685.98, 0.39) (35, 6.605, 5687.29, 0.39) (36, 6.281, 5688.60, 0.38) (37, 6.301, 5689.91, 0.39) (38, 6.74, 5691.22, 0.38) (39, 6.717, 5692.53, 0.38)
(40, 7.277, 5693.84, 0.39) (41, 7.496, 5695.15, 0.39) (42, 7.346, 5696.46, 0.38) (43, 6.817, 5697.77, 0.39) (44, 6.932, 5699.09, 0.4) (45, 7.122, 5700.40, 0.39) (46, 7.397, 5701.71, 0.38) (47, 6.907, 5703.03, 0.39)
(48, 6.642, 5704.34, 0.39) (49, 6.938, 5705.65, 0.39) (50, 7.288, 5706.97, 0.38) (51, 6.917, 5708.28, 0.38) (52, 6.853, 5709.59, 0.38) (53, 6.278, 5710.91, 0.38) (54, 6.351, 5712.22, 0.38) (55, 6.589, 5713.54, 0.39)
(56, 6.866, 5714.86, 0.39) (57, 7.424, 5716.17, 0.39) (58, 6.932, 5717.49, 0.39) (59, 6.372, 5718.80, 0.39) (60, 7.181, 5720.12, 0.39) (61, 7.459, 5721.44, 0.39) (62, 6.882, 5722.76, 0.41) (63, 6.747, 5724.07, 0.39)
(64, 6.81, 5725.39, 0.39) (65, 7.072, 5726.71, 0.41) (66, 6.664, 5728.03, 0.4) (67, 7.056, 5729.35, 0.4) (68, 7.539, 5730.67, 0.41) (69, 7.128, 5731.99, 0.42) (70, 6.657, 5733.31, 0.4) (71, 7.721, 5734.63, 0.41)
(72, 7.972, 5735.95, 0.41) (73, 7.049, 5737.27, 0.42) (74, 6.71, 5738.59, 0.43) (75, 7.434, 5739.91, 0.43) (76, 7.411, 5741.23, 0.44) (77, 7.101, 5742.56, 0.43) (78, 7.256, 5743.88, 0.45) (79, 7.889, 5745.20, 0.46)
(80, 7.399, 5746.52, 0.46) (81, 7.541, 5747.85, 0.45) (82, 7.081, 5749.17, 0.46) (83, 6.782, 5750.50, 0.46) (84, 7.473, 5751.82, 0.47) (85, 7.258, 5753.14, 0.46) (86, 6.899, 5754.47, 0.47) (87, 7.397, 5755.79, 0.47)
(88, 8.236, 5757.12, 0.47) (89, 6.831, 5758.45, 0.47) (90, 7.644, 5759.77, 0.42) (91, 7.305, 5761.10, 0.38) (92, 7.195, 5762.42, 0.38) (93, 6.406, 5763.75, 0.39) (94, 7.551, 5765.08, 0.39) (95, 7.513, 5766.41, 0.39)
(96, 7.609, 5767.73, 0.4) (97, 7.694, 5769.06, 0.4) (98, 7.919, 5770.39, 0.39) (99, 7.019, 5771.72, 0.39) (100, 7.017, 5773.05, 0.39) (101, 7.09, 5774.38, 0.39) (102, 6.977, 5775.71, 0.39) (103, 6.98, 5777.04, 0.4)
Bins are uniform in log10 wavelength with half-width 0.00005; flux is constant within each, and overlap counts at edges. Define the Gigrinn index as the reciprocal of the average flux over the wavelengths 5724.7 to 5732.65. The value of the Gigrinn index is 0.142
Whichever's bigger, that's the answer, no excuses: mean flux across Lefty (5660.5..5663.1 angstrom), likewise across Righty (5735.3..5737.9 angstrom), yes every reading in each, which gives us 7.5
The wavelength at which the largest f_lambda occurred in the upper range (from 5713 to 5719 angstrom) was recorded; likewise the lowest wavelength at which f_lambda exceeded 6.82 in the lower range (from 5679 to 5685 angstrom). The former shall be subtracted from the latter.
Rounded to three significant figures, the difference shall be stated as -36.7 angstrom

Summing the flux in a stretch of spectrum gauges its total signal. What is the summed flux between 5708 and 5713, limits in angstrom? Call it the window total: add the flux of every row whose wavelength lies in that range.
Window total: 26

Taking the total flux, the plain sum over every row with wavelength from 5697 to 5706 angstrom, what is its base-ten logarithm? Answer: 1.69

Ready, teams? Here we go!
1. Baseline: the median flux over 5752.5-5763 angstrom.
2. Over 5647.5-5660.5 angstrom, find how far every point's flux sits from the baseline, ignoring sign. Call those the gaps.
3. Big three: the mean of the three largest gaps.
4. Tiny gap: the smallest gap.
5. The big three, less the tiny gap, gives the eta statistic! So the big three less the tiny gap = 0.82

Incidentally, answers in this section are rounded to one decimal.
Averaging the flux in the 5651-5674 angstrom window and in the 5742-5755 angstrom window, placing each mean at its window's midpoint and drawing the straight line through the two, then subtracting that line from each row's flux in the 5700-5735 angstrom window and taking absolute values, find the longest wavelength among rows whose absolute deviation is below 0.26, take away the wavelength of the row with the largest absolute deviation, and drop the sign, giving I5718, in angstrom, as 21.1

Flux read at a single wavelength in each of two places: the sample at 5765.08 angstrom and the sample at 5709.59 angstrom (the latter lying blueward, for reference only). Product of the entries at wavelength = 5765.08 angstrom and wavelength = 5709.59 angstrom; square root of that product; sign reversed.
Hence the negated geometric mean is -7.19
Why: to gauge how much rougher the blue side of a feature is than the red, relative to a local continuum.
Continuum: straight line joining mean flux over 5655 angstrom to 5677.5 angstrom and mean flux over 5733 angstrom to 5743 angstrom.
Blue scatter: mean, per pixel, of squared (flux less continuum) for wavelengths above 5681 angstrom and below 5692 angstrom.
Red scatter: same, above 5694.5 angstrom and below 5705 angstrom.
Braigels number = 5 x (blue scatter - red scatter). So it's 0.7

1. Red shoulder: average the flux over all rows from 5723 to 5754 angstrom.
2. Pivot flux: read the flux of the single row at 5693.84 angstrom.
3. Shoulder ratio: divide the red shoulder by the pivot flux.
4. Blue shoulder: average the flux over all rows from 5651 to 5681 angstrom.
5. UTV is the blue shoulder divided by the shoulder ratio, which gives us 7.01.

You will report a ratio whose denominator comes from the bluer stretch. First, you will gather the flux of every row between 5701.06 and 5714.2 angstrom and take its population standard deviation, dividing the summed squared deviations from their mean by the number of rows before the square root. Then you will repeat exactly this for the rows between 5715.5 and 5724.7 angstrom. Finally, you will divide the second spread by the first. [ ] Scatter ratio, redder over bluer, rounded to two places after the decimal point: 1.04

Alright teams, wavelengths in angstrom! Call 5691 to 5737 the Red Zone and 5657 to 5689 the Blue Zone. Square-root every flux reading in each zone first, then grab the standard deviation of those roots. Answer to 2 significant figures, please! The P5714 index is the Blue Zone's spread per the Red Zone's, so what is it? 1.1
